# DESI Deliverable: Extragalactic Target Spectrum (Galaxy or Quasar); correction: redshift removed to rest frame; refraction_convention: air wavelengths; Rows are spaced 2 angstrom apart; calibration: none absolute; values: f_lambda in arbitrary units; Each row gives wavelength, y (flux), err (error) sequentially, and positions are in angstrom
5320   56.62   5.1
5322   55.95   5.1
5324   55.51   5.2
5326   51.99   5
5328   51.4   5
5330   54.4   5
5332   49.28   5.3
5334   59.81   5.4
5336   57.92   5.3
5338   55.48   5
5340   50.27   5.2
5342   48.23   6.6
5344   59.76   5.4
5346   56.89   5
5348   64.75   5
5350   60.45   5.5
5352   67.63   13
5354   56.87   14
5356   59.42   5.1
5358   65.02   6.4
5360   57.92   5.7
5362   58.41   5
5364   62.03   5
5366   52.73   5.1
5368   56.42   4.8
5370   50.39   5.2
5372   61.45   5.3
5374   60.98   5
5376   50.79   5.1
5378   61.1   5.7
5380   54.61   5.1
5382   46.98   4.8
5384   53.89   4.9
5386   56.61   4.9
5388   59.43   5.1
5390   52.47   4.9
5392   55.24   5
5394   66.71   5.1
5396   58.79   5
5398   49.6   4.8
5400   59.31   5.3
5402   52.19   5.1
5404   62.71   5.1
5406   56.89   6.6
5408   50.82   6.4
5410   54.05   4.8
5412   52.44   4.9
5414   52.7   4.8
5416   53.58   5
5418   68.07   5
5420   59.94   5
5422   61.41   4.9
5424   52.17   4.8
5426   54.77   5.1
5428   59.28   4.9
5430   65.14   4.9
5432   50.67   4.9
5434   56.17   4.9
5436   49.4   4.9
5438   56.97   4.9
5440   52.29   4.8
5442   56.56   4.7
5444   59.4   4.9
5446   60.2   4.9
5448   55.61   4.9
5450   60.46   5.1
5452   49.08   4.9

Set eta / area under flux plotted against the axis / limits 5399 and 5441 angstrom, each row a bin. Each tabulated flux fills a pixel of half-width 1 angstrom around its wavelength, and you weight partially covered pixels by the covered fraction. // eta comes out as 2362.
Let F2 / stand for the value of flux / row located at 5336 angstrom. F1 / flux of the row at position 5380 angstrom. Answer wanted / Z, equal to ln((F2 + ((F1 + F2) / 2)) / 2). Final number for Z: 4.04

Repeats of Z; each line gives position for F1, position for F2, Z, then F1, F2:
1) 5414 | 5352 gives 4.16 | 52.7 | 67.63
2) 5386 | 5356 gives 4.07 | 56.61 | 59.42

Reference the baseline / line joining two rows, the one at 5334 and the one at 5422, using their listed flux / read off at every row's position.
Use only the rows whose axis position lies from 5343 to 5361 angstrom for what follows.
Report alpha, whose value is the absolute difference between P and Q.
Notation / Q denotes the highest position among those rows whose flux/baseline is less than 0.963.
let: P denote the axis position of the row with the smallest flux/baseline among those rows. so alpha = 6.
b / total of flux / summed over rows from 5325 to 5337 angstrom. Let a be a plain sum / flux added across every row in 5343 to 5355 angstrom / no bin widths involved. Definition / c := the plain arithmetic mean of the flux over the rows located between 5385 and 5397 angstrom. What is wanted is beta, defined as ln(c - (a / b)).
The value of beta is 4.04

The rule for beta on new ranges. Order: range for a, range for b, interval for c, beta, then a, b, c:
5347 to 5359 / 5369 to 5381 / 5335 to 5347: 3.98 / 374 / 339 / 54.8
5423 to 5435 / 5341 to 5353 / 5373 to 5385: 3.98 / 338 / 358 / 54.7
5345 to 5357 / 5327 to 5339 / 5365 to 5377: 4.00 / 366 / 328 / 55.5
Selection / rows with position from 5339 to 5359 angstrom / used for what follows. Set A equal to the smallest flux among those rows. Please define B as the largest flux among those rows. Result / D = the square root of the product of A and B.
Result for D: 57.1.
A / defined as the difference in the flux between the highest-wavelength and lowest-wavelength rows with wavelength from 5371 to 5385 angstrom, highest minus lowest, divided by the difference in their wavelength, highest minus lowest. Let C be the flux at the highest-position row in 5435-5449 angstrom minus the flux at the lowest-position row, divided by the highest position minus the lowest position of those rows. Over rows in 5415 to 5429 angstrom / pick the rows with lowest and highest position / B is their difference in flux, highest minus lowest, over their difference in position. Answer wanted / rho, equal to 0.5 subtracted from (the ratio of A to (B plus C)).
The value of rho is -1.1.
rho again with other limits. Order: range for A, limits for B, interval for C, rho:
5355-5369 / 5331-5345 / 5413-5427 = -0.7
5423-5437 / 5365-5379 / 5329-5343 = -1.8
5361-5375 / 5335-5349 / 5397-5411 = -0.3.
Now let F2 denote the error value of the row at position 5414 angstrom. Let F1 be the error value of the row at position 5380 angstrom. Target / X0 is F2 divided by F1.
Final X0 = 0.94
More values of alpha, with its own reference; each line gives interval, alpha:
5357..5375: 0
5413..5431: 2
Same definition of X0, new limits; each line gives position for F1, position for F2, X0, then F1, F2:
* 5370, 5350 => 1.06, 5.20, 5.50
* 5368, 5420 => 1.04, 4.80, 5.00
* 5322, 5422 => 0.96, 5.10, 4.90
